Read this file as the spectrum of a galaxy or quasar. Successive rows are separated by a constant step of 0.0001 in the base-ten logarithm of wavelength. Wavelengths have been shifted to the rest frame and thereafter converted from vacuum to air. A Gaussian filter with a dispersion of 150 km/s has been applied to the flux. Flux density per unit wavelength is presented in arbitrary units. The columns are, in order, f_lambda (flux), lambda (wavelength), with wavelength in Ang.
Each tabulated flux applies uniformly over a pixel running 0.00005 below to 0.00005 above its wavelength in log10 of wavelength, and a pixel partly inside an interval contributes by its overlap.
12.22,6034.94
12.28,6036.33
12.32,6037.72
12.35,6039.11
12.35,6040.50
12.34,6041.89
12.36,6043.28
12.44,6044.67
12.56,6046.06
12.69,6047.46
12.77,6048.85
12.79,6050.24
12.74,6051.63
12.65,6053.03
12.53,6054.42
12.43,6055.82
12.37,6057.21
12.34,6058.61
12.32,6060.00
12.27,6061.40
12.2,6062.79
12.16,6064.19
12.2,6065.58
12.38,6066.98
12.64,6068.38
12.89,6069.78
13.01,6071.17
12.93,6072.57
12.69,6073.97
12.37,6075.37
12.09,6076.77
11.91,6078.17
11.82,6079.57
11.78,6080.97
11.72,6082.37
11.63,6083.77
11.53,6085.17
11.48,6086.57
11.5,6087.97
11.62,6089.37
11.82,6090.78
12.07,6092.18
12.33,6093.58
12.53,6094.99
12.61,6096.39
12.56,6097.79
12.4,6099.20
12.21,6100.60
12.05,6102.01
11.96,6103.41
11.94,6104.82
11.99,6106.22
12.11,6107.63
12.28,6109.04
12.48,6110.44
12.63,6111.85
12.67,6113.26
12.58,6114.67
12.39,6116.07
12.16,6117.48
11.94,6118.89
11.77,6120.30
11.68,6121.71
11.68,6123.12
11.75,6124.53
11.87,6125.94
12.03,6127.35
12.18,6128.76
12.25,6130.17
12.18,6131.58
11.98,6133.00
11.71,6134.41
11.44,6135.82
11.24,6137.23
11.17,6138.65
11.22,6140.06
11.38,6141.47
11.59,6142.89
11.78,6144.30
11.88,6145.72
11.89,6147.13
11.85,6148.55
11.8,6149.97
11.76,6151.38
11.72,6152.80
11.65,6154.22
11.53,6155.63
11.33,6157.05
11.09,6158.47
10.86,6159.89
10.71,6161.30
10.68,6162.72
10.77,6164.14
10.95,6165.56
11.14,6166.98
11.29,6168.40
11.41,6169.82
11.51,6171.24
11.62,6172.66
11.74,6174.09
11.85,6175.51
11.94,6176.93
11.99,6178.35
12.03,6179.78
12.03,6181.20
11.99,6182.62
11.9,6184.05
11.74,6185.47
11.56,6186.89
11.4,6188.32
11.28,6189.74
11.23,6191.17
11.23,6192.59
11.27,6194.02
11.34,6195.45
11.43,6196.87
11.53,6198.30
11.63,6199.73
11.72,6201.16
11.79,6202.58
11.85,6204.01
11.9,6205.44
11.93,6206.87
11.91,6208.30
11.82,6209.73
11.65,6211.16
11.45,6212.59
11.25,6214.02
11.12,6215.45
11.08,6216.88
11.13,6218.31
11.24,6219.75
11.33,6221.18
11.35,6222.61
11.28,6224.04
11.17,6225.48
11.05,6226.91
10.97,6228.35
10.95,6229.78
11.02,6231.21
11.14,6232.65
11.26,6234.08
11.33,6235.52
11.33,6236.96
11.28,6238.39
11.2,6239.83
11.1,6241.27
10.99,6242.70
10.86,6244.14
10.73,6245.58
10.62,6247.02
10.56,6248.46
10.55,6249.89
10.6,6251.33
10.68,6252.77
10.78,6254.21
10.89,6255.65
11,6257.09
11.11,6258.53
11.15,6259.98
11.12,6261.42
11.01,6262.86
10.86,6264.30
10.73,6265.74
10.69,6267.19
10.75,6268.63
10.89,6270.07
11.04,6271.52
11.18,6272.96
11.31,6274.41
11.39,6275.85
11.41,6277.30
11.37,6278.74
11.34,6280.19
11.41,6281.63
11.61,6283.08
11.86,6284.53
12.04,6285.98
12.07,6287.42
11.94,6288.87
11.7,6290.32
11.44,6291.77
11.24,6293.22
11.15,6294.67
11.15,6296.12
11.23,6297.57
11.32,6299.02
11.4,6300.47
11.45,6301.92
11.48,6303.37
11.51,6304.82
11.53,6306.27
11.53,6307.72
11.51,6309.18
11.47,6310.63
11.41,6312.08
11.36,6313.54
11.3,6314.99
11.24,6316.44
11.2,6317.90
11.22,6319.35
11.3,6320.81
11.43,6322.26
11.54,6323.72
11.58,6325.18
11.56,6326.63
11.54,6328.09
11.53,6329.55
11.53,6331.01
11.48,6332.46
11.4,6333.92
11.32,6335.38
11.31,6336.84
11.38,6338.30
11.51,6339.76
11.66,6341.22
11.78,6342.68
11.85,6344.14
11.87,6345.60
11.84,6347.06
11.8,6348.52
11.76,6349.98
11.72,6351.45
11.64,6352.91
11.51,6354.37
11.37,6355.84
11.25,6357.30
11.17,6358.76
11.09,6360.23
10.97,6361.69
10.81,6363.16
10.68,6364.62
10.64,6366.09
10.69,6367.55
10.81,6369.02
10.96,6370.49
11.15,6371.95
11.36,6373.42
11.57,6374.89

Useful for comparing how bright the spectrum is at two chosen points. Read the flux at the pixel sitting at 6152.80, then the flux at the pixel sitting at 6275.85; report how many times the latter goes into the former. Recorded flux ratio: 1.03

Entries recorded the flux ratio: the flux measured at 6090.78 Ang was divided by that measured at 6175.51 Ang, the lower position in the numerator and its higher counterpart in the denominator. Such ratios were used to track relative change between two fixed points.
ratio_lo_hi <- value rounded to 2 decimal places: 1.00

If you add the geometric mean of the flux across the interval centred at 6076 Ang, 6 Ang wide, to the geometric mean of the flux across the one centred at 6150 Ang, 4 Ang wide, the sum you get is 24.1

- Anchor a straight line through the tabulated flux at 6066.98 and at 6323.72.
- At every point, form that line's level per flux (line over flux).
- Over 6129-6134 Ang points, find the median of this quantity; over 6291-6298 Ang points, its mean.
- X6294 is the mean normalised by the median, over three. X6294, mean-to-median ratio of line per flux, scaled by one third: 0.345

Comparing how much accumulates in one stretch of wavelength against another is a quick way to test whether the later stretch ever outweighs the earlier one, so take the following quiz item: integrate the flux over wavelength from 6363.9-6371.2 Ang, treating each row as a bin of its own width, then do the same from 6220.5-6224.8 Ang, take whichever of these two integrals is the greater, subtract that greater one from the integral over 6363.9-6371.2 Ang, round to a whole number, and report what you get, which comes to 0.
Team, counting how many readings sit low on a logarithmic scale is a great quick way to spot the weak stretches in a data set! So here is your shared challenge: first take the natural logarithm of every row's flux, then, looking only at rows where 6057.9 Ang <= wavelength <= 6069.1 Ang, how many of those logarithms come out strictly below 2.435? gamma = 0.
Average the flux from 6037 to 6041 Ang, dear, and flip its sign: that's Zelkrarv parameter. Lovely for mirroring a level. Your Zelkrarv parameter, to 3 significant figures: -12.3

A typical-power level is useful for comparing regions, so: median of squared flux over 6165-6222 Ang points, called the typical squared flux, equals 133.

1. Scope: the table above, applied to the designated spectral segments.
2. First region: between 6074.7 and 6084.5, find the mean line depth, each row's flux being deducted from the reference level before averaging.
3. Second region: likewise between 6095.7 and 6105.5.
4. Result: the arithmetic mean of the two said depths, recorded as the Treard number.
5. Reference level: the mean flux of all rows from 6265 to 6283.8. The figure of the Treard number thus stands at -0.9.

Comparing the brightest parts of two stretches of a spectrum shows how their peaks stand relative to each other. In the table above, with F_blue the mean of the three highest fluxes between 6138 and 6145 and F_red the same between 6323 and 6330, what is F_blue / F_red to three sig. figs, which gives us 1.00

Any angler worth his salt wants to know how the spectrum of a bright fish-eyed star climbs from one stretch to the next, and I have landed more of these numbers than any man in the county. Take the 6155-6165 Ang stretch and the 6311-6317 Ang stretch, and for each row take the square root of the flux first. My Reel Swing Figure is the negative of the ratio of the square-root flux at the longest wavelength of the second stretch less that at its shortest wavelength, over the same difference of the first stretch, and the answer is -0.22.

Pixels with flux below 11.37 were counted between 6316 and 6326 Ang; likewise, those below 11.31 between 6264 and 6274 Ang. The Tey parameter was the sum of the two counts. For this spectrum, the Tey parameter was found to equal 11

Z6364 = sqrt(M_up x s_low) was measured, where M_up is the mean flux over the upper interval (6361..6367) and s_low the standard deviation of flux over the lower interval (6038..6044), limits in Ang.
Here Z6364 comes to 0.3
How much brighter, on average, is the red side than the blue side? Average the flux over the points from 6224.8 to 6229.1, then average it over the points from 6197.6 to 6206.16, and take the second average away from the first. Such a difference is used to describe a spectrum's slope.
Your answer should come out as -0.67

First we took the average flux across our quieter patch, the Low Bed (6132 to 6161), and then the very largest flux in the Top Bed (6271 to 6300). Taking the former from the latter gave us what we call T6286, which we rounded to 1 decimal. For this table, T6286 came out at 0.5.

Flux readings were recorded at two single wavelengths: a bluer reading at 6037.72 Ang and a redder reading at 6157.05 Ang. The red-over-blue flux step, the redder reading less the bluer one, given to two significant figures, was -0.99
